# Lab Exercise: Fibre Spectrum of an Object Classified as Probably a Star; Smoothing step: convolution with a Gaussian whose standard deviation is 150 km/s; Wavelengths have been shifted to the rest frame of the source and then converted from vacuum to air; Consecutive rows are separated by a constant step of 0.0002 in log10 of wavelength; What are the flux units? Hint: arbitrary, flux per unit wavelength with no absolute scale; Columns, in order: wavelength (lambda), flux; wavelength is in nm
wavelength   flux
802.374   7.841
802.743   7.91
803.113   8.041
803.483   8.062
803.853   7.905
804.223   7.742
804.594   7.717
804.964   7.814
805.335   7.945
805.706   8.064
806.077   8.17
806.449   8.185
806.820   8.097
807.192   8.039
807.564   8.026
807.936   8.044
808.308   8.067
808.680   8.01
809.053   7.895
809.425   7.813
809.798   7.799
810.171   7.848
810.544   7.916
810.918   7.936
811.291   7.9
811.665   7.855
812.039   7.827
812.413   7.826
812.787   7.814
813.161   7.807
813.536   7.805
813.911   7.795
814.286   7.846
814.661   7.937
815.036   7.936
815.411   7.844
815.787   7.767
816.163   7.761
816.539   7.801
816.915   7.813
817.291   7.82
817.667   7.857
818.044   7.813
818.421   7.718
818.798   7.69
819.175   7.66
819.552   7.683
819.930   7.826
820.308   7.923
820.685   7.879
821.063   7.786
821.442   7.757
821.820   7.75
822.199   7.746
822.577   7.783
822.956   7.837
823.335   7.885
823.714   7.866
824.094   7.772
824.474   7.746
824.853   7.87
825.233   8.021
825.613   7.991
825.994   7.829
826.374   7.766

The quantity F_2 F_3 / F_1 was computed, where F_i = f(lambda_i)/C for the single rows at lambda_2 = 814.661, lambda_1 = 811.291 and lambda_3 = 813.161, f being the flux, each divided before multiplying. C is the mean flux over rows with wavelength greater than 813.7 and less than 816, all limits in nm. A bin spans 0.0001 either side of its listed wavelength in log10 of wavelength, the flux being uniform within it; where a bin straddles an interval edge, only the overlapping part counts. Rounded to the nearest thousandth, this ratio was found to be 0.999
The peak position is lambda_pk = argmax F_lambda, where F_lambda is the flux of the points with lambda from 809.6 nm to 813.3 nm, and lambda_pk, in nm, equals 810.918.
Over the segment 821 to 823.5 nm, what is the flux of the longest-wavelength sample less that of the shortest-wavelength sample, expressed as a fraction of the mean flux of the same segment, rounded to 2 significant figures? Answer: 0.013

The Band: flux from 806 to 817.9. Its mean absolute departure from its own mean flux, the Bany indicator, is 0.10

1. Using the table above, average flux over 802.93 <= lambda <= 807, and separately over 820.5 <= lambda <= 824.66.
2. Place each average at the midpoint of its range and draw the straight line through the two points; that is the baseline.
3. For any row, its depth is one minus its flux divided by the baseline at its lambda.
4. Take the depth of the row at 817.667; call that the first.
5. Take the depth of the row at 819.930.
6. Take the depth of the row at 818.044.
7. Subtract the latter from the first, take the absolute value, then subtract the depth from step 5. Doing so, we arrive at 0.005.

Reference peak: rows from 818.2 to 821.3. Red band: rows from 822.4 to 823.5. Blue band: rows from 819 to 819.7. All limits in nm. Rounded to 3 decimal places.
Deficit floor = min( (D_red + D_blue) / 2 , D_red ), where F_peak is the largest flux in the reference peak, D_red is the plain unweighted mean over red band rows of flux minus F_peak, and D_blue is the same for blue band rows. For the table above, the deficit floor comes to -0.170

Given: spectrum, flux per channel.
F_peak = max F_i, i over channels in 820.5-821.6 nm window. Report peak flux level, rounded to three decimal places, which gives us 7.879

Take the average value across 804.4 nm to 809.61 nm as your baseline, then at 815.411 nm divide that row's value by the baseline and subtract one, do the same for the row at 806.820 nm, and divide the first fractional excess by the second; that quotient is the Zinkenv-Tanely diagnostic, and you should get -1.4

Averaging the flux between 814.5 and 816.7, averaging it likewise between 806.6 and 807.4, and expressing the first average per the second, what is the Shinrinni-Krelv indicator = 0.97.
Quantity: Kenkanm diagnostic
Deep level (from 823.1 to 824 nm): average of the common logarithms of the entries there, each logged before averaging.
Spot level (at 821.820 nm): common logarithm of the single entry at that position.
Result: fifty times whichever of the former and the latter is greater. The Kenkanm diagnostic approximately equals 44.8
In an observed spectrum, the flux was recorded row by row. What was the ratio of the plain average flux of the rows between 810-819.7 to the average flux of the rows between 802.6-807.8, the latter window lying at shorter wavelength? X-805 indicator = 0.980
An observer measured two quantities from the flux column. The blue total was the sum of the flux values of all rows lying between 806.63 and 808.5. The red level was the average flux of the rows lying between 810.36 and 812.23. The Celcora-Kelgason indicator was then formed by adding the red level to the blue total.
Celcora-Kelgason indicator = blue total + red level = 48.16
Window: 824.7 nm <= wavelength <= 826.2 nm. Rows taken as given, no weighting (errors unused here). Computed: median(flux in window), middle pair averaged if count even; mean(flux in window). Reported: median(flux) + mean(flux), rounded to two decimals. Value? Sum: 15.86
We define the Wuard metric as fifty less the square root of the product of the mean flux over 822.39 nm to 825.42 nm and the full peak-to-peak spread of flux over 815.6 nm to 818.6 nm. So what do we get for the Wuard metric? 49.0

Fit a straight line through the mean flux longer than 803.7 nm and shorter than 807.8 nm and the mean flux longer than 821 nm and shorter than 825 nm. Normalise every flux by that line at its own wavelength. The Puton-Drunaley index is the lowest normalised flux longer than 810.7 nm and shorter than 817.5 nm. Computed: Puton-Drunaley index 0.986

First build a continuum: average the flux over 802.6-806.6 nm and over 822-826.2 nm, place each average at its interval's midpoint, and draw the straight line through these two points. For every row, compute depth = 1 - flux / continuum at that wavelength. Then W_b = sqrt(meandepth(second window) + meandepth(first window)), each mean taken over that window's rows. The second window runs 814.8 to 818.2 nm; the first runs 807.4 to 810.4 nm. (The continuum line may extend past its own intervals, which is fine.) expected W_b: 0.09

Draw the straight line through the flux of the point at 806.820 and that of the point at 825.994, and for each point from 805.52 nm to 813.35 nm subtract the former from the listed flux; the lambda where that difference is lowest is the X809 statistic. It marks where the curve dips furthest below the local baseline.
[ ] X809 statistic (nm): 809.798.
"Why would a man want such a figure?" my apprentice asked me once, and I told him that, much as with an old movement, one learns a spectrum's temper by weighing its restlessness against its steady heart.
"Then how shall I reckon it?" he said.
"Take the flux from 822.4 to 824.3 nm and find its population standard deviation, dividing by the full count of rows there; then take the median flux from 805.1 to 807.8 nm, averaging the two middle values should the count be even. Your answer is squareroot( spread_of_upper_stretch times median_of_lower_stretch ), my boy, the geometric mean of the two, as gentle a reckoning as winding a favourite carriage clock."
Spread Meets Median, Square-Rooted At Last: 0.60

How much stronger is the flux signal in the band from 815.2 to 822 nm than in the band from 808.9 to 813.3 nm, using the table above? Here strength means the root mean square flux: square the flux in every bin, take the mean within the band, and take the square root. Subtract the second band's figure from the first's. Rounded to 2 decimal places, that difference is -0.07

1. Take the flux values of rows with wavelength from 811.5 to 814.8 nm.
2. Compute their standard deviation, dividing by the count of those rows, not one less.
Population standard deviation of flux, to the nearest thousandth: 0.041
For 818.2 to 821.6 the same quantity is 0.087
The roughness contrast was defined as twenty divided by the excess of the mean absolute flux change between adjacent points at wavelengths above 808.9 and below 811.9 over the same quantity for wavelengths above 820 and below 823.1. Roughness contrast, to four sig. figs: 3043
